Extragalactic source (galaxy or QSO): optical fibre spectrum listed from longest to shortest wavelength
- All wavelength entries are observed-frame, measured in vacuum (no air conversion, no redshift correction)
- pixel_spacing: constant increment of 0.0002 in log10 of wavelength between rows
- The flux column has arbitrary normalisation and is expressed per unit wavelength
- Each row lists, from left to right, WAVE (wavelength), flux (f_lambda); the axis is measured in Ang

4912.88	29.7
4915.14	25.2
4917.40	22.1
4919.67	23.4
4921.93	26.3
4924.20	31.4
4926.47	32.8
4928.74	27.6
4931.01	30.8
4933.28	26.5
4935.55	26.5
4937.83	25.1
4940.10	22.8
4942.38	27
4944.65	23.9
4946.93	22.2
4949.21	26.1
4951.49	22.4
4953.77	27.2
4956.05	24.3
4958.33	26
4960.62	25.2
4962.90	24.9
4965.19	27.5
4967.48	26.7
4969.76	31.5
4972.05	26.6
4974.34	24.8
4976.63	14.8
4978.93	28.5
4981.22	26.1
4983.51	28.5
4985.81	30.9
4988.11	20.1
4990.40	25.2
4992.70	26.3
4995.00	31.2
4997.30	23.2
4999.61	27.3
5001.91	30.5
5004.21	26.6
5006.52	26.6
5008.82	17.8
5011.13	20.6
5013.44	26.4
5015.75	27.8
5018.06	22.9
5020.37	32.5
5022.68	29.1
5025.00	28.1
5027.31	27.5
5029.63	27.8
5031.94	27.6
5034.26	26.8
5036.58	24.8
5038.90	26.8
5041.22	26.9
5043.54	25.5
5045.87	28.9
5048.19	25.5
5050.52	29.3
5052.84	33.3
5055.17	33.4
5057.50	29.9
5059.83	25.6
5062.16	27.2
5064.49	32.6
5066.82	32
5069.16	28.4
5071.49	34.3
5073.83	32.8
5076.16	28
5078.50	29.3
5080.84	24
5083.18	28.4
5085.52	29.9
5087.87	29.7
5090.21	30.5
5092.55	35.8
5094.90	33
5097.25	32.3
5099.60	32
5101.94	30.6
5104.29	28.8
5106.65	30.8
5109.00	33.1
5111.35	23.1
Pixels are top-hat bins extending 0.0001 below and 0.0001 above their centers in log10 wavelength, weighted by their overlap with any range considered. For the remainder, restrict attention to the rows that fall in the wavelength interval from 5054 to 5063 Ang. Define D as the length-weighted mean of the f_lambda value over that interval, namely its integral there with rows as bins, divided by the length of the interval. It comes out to 29.1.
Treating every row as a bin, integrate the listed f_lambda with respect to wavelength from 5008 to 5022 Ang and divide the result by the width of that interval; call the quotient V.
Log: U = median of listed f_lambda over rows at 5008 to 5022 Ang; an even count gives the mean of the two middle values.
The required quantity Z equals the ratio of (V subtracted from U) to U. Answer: -0.013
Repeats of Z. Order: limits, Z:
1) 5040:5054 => -0.012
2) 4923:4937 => 0.002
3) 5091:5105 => 0.000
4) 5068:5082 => -0.022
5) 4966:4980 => 0.043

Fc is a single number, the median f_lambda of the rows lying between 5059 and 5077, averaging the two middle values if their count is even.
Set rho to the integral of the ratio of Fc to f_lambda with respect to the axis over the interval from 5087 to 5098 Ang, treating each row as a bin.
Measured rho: 10.3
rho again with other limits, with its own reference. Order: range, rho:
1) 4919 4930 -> 11.8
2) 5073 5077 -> 4.0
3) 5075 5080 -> 5.3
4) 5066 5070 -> 4.0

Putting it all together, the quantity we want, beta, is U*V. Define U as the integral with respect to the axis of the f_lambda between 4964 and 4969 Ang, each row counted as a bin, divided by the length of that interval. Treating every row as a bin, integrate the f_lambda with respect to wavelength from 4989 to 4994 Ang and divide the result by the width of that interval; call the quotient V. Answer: 704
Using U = 27.4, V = 26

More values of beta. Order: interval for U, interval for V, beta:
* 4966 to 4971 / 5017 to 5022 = 810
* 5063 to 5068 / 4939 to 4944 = 793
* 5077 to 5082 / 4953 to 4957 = 687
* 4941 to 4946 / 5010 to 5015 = 601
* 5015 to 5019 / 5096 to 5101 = 810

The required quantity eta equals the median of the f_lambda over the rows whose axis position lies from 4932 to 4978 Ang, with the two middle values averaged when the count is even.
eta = 25.6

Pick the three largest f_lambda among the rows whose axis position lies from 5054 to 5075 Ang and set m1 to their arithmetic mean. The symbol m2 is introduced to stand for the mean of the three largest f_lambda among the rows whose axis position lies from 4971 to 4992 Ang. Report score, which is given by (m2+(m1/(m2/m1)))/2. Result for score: 33.8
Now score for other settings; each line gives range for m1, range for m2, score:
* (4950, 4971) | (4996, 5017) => 28.7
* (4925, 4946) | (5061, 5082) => 30.5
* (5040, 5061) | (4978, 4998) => 32.3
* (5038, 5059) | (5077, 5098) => 32.2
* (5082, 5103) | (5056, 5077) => 33.7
